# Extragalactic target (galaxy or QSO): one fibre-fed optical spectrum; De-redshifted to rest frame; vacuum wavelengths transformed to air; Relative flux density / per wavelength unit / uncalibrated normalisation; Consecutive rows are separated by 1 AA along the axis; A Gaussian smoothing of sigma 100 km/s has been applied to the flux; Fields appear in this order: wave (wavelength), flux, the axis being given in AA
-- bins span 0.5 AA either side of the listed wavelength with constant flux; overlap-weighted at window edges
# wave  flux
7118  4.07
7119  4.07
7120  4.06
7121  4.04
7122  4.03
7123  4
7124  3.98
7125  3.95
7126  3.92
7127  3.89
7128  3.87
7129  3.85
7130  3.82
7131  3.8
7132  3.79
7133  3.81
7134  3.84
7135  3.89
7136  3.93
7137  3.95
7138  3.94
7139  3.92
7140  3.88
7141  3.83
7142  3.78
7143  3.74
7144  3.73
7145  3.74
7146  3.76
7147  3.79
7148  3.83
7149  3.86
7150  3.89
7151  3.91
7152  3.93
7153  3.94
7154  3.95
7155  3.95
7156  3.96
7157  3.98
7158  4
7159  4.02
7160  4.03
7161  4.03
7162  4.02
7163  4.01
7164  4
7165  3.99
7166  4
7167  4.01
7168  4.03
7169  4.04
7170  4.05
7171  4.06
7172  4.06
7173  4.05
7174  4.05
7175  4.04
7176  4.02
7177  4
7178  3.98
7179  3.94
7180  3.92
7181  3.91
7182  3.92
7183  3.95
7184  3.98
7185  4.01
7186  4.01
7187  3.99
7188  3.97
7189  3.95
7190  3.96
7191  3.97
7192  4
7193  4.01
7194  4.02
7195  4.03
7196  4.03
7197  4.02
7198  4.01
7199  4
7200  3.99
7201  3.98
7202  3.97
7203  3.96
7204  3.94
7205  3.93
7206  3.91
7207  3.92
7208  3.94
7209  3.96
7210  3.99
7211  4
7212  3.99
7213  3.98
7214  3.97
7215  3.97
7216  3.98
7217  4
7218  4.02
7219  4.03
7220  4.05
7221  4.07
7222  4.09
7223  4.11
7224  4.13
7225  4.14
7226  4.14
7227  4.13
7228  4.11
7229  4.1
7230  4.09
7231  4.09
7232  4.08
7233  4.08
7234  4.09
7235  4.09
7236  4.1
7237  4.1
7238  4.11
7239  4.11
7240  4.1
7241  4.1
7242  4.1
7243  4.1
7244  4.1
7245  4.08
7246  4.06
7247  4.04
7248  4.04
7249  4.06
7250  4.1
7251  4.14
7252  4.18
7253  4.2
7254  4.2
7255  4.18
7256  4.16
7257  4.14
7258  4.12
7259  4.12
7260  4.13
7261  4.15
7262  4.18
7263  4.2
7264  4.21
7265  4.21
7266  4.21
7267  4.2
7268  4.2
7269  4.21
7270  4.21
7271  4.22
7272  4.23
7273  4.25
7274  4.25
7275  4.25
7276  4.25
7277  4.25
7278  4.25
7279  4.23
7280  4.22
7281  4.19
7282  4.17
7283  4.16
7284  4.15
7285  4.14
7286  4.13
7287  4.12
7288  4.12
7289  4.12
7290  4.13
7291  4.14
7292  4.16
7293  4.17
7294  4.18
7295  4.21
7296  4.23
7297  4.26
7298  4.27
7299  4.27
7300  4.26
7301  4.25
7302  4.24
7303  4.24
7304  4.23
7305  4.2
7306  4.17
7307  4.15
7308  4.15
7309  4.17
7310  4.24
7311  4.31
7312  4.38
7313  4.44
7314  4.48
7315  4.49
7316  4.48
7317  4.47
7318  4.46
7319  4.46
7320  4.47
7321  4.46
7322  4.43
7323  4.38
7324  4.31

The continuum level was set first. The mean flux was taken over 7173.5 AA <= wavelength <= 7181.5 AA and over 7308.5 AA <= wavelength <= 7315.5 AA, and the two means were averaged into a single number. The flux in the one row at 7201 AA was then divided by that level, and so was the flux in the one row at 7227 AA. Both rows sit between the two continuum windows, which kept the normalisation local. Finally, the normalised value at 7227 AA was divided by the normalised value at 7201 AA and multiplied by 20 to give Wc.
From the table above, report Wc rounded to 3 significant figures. 20.8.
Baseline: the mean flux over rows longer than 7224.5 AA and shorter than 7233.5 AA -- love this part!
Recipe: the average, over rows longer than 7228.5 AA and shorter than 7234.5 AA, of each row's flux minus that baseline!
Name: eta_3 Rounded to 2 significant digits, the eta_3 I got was -0.018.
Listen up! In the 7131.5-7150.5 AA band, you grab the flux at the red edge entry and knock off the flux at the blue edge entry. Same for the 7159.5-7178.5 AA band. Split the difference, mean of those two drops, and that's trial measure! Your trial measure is 0.025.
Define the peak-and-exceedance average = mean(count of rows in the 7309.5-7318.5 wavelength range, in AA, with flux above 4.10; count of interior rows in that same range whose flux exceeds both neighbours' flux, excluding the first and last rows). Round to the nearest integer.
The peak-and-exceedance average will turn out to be 5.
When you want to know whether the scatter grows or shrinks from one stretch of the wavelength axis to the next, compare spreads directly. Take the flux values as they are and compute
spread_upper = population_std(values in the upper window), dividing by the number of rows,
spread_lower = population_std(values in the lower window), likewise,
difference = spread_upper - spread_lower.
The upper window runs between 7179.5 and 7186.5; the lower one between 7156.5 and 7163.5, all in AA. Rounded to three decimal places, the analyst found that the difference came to 0.023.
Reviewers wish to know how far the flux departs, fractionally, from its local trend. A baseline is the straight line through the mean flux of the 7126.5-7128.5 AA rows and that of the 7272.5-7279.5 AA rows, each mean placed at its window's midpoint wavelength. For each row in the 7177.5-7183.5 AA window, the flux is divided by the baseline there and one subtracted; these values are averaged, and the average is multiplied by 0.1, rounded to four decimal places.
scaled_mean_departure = -0.0019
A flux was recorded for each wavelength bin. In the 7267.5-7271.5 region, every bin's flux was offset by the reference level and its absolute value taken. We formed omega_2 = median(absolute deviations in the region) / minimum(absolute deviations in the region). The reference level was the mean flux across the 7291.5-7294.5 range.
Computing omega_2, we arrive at 1.33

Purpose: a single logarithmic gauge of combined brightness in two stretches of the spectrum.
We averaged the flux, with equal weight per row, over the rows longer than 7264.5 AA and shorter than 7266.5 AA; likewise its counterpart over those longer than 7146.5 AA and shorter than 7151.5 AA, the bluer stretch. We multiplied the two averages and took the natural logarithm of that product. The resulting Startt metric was 2.79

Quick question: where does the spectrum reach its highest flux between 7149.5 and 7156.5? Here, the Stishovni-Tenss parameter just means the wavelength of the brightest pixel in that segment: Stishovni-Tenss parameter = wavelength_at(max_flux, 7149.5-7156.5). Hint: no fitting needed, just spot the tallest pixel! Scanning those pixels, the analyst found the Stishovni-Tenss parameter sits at 7156 AA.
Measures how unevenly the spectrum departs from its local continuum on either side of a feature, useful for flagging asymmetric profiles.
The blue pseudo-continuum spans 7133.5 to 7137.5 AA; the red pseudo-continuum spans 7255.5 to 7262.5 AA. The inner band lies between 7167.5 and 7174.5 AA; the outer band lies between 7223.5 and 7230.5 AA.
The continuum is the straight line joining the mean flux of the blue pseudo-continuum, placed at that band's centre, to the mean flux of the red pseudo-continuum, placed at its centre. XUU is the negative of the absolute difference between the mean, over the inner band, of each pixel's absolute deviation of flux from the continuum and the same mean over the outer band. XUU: -0.038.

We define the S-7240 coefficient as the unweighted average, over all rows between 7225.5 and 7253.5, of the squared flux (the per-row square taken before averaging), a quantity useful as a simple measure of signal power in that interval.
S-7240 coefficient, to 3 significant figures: 16.8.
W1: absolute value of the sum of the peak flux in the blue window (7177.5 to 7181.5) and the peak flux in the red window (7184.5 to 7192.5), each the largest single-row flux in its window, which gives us 8.0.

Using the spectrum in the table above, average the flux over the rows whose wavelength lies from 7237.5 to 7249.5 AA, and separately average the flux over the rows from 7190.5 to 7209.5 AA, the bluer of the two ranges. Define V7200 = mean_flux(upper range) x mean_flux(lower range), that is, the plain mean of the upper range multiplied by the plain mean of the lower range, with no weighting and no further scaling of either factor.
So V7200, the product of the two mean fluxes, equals 16.2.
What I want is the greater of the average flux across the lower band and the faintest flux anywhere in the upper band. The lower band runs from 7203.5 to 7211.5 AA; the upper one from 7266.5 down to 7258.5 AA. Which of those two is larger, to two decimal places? 4.12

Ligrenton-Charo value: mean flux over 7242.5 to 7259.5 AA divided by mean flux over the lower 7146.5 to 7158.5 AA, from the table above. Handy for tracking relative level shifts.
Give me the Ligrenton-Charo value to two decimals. 1.05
